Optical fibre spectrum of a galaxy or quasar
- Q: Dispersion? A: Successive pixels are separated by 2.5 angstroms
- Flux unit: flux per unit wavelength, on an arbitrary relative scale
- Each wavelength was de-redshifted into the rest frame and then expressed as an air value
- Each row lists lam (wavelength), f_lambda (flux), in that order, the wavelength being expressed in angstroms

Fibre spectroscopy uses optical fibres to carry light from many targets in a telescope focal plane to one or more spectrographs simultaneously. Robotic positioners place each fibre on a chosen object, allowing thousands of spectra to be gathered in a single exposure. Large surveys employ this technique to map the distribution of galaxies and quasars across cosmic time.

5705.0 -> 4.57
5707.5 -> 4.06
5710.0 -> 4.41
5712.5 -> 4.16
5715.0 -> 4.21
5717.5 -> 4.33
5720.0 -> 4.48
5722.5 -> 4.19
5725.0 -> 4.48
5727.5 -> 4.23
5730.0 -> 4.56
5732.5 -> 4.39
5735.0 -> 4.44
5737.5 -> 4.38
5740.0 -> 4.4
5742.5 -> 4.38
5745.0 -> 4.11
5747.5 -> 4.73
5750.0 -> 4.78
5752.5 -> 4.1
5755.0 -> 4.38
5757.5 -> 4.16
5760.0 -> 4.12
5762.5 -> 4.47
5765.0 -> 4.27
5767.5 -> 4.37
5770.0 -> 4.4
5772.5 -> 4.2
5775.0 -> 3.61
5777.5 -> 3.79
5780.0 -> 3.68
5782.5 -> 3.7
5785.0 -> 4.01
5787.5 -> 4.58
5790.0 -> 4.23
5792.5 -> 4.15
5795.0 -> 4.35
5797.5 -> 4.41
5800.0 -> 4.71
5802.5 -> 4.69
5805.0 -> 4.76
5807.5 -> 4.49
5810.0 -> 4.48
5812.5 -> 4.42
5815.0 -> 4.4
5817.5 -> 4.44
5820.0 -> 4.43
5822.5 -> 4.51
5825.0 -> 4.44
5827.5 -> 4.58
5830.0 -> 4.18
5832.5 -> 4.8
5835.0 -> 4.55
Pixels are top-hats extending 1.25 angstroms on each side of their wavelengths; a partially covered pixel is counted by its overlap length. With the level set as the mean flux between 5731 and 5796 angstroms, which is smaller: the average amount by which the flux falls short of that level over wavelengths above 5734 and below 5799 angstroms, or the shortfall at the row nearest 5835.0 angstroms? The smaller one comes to -0.31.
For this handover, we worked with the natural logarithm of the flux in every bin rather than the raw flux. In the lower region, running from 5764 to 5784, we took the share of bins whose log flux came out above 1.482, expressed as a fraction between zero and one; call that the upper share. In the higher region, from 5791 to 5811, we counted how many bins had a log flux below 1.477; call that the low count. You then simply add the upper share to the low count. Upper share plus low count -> 2.0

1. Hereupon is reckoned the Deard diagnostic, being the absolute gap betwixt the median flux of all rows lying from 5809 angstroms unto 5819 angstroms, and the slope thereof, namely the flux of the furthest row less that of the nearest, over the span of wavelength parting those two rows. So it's 4.44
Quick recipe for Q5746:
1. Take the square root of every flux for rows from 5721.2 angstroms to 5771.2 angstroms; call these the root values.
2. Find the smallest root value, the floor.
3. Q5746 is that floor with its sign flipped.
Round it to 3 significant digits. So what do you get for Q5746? -2.02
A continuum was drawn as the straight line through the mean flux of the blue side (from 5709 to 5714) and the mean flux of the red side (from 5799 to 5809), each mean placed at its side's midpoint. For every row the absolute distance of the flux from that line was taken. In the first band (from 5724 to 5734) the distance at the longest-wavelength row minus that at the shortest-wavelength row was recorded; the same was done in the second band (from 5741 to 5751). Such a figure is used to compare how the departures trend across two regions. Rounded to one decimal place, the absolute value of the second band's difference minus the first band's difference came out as 0.4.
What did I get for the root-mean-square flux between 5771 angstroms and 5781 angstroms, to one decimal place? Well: 3.8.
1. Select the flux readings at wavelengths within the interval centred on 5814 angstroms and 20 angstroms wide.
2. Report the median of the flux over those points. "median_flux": 4.46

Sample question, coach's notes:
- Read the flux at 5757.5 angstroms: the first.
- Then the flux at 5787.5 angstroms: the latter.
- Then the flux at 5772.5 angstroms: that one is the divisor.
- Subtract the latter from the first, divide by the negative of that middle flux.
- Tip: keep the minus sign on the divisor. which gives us 0.10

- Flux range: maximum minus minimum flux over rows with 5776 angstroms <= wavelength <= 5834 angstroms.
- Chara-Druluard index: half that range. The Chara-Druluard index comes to 0.6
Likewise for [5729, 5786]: 0.6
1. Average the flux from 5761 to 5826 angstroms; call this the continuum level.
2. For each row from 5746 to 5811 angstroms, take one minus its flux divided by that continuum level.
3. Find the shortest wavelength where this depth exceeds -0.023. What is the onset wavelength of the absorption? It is 5752.5 angstroms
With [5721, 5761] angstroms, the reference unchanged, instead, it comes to 5722.5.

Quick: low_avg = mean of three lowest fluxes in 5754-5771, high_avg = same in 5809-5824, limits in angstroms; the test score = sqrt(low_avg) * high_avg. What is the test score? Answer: 9.03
